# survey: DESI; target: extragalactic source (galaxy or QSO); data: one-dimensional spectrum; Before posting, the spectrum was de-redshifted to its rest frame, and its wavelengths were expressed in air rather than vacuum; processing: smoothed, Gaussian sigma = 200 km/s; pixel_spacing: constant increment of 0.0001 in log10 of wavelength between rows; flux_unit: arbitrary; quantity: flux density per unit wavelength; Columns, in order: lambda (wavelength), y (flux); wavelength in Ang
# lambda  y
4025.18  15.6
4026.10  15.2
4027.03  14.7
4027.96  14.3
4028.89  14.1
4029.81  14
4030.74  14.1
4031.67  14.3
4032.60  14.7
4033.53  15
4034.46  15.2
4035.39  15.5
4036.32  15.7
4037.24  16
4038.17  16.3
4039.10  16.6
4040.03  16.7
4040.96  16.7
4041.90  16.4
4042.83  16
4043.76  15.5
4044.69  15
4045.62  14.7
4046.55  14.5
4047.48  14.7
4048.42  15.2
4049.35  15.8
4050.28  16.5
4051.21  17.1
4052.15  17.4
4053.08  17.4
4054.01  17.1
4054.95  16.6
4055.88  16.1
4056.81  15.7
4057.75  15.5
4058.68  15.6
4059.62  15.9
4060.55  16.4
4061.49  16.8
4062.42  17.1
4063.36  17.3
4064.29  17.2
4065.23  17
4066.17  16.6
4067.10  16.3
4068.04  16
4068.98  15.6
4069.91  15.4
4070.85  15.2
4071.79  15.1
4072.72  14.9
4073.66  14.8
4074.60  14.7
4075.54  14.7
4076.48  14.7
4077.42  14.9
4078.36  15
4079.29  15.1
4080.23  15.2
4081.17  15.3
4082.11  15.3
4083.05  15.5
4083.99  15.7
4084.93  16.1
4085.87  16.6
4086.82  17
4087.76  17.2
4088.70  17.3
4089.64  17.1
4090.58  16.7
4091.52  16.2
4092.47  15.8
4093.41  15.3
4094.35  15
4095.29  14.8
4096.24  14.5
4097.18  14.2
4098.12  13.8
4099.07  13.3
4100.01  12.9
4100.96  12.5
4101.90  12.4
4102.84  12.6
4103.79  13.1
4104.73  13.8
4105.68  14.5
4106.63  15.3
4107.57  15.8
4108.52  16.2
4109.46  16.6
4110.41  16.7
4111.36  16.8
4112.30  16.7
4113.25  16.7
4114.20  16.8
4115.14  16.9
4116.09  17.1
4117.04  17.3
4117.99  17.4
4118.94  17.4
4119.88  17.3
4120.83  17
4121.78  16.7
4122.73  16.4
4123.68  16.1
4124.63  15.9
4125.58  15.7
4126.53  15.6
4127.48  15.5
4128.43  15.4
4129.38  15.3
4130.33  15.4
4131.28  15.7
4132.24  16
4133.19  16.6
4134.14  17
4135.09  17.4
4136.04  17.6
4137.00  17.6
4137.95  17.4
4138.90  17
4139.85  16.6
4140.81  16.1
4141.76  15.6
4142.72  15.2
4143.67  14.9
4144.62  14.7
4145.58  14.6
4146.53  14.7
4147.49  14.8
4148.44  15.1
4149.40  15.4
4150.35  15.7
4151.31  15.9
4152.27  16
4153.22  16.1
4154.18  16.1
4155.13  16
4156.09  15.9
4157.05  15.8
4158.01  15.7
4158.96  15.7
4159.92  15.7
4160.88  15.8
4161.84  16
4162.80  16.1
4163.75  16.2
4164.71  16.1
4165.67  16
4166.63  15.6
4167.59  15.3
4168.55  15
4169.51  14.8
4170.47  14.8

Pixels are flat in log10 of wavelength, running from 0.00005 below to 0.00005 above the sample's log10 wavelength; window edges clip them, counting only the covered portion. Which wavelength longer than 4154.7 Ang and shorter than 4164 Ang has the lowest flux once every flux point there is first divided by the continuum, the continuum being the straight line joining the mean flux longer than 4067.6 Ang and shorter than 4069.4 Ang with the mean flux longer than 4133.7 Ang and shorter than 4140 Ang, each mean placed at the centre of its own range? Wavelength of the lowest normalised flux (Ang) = 4159.92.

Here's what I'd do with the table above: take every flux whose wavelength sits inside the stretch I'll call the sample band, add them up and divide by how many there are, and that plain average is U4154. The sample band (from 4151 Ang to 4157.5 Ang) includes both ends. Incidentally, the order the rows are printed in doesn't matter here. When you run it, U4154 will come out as 16.0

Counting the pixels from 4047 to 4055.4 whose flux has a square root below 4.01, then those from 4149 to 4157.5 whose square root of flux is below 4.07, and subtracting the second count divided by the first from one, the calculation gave -2.0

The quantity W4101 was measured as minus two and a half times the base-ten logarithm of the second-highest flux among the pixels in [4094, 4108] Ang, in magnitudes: -2.96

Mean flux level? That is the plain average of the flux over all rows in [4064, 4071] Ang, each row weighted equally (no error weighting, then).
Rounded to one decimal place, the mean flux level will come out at 16.2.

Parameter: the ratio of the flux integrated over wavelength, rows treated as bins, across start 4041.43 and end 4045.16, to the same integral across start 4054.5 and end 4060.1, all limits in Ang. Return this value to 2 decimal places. 0.66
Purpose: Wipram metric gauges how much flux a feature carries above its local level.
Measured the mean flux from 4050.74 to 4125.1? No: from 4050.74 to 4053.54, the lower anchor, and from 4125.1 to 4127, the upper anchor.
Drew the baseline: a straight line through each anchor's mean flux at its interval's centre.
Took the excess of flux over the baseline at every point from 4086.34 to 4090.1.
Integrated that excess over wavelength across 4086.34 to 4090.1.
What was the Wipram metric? 2.5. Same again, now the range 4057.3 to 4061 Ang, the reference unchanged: -4.8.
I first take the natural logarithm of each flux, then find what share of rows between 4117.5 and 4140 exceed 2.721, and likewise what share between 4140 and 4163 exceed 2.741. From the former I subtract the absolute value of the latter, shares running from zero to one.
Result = 0.33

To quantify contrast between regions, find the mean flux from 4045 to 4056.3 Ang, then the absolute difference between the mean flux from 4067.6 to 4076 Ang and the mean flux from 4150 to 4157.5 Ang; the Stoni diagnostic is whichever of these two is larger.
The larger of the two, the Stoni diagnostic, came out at 16.1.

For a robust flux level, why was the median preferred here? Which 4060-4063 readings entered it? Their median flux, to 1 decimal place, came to 16.8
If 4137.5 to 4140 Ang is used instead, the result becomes 17.0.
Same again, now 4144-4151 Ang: 14.8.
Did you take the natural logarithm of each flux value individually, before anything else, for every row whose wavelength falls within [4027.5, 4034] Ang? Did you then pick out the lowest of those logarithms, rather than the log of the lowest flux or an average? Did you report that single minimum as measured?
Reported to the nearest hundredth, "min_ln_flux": 2.64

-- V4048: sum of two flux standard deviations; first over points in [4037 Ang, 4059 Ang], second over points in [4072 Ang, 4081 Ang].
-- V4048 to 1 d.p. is 1.0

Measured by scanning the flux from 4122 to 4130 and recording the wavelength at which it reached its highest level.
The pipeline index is 4122.73 Ang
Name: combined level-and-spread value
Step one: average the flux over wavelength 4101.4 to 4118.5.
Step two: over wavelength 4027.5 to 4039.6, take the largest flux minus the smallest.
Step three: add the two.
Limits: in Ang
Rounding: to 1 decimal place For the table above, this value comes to 18.3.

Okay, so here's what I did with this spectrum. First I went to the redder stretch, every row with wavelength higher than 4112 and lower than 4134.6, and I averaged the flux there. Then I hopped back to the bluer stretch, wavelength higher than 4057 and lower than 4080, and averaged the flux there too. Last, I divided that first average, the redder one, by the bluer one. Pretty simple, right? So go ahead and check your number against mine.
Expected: 1.04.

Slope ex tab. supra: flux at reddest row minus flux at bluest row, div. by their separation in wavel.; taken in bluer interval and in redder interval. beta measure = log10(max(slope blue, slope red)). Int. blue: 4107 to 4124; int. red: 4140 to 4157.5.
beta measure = -1.73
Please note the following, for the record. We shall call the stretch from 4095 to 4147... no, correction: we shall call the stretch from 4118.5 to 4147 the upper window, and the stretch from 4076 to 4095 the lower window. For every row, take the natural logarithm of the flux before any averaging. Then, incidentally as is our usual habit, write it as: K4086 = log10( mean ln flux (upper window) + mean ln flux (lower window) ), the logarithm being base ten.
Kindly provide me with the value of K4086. 0.744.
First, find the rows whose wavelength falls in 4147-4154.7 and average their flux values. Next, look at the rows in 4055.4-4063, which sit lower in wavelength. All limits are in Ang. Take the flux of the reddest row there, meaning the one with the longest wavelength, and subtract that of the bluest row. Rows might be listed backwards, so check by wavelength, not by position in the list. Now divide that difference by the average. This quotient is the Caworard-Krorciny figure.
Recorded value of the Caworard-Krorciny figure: 0.064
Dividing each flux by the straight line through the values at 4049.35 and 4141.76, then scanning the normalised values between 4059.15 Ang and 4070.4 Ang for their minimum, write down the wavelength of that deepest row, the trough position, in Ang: 4069.91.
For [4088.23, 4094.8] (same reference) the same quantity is 4094.35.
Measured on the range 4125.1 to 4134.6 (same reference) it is 4129.38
